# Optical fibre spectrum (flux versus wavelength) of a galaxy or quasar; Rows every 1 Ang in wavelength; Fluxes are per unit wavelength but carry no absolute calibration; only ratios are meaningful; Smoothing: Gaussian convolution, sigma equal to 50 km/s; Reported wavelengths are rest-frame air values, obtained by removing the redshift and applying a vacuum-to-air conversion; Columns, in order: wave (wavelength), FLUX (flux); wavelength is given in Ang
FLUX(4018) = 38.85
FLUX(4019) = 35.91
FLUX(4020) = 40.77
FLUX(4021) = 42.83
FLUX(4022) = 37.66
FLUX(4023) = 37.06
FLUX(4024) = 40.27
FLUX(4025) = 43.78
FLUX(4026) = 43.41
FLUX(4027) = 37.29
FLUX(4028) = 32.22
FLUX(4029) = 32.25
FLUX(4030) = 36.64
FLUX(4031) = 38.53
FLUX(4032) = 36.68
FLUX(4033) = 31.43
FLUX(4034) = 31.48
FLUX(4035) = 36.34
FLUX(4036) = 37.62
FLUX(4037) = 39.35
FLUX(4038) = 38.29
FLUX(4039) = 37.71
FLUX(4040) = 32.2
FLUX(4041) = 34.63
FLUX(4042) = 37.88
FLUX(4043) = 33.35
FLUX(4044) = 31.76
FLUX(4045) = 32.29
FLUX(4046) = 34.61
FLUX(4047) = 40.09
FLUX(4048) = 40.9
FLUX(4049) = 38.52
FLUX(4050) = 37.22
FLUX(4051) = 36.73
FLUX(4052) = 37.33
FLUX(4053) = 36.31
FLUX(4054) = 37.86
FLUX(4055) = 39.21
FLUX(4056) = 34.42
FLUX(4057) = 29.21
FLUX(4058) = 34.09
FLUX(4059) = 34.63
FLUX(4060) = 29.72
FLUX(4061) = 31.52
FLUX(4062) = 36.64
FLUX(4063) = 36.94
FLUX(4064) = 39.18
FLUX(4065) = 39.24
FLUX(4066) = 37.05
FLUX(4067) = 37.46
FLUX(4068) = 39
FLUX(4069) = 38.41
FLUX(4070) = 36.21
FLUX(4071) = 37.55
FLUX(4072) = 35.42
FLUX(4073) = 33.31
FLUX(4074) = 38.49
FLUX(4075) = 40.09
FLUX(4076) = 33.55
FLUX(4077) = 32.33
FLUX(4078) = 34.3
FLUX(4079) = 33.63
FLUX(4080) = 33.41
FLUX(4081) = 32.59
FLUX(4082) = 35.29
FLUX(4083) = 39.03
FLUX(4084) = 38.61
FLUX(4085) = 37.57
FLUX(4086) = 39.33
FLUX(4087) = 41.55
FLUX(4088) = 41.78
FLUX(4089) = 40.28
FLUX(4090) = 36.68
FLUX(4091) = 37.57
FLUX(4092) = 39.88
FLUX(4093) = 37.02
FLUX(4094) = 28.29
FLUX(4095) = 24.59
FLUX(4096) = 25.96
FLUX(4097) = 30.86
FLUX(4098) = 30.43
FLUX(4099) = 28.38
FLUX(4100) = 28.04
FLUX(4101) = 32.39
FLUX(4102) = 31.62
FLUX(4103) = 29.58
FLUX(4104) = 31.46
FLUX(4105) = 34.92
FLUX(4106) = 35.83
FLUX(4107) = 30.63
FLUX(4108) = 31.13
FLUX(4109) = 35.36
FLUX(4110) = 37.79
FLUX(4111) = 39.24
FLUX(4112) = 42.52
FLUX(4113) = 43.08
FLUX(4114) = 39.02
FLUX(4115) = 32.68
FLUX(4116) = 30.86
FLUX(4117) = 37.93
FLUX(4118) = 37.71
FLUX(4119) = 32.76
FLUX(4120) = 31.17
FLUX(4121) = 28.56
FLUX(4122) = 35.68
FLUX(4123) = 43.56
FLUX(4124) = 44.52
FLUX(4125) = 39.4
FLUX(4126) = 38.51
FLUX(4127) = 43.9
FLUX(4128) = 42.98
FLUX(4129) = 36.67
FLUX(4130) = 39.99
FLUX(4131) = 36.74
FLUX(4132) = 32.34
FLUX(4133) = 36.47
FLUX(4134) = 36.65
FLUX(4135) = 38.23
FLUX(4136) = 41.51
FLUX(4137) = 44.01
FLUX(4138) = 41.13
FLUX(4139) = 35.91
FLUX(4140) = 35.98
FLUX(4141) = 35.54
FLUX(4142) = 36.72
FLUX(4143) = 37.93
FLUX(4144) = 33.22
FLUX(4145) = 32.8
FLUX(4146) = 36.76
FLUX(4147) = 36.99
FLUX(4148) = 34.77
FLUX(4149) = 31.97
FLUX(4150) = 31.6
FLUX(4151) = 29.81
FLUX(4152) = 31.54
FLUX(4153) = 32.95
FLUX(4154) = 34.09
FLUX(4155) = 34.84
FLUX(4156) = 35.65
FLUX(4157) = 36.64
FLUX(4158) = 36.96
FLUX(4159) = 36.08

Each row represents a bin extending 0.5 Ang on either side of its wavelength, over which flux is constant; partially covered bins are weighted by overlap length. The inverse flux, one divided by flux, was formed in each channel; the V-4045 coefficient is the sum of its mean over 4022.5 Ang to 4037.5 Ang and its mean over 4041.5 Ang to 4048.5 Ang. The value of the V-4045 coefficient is 0.0555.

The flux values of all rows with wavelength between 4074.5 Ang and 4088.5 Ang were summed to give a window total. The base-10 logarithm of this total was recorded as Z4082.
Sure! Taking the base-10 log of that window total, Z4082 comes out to 2.71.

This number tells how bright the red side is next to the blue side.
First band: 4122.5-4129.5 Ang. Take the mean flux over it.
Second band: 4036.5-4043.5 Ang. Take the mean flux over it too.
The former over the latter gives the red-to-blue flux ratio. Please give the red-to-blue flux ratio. 1.14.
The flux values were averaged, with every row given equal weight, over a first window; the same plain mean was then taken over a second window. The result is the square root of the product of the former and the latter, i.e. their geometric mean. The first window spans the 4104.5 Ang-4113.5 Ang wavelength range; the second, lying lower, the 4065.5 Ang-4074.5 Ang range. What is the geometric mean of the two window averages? 36.9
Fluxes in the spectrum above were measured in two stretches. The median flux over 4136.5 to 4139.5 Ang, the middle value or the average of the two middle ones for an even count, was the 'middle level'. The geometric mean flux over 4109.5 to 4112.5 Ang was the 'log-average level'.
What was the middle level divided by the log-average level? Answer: 1.03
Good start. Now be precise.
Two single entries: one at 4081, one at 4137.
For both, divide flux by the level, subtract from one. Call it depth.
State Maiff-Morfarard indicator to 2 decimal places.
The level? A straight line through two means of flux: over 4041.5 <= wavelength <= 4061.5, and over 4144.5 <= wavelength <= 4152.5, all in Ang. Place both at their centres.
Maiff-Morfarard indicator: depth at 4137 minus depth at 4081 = -0.37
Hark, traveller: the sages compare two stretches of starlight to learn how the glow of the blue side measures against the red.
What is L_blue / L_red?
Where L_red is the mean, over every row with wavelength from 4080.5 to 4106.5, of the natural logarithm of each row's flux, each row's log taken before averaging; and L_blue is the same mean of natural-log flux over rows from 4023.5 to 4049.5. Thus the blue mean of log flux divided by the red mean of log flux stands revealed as 1.02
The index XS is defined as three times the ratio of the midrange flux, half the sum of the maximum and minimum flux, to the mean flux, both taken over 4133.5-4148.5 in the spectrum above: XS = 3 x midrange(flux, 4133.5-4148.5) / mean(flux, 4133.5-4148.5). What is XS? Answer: 3.10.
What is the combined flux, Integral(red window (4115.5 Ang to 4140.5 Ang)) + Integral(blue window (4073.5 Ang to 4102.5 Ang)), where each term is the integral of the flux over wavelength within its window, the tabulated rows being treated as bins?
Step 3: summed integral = 1947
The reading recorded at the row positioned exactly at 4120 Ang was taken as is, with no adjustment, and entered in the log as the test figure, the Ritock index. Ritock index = 31.17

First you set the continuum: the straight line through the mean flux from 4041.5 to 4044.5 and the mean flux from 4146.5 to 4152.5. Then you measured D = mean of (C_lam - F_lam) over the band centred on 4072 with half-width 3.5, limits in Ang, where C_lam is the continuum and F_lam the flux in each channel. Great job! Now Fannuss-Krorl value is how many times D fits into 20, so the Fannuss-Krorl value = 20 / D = -6.3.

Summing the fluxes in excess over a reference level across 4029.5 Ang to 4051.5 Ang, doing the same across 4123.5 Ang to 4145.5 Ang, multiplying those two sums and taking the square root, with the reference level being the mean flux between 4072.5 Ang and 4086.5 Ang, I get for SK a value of 18.0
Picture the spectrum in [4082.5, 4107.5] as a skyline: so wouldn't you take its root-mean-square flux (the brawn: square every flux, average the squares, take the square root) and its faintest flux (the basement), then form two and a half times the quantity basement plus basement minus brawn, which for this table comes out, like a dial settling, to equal 37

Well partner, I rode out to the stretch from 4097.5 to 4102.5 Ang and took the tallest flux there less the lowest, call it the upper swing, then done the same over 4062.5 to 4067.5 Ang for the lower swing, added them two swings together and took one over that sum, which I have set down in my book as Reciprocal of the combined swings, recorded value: 0.150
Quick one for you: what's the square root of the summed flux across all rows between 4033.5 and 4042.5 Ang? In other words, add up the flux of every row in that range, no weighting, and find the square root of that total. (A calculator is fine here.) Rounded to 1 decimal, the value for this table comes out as 18.0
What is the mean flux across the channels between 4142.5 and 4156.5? 33.9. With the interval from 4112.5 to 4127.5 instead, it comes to 37.3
